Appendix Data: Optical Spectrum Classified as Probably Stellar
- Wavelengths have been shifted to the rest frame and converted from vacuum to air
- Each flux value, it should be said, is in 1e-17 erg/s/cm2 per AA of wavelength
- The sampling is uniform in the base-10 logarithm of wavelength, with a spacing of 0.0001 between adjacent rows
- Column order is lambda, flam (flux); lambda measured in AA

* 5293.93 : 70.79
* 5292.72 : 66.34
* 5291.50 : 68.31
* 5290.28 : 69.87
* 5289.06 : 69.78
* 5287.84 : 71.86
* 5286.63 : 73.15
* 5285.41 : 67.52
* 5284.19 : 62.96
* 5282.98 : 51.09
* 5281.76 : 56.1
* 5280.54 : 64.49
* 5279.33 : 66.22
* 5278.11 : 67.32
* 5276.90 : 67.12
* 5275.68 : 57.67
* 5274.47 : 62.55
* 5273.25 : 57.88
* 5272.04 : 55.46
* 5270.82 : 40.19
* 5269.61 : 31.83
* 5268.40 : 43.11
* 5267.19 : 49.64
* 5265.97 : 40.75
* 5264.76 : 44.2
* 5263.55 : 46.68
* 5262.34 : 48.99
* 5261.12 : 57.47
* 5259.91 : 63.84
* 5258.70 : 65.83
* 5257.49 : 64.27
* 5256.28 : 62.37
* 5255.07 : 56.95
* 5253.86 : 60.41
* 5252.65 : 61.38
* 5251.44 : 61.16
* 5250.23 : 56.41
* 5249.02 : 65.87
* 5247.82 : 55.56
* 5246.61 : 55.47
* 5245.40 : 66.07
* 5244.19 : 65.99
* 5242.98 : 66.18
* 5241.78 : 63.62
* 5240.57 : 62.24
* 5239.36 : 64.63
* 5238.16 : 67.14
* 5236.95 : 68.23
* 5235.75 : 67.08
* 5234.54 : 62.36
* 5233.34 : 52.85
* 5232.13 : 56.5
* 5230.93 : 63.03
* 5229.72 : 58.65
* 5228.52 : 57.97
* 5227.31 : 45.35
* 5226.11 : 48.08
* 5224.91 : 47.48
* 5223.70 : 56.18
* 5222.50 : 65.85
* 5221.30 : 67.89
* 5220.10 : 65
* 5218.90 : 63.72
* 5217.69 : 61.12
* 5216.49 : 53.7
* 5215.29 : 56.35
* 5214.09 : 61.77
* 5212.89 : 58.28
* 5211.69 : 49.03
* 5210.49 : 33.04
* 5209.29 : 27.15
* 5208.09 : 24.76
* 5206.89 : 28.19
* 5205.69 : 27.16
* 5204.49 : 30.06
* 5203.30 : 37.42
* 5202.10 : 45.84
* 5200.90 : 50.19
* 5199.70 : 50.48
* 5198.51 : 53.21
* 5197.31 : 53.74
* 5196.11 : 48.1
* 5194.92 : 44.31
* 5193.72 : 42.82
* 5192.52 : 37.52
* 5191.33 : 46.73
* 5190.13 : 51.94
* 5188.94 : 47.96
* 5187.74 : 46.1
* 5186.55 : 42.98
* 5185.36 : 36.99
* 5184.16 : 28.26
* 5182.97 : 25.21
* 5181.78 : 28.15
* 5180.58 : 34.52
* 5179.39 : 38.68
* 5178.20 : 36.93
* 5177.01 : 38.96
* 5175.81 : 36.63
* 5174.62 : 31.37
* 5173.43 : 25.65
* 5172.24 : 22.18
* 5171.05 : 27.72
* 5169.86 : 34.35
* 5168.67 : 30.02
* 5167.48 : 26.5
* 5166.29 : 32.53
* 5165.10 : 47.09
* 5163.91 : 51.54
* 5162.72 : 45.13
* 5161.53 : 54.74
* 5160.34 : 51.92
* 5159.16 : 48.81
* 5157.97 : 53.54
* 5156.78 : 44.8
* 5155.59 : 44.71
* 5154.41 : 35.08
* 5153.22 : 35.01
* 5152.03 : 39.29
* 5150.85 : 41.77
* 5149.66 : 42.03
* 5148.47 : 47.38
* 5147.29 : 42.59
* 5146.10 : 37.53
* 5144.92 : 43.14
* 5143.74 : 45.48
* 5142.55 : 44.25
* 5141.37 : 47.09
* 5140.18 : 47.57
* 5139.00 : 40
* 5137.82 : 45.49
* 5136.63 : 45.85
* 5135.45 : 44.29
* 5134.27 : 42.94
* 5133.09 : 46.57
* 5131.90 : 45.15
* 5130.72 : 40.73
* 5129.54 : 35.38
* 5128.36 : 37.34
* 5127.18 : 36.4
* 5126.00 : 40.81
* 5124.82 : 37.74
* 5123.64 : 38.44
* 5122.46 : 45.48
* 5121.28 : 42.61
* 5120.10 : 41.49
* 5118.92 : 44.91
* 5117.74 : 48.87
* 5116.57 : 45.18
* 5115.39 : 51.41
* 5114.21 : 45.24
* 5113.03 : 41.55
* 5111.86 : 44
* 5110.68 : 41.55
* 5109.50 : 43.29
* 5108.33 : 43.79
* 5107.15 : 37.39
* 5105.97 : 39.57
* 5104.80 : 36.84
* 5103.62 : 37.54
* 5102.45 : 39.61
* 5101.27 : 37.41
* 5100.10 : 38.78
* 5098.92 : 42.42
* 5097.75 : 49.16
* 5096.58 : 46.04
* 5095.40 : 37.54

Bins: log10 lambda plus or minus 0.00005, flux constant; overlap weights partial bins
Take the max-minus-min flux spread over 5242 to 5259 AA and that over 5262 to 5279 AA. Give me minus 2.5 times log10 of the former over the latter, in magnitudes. 1.3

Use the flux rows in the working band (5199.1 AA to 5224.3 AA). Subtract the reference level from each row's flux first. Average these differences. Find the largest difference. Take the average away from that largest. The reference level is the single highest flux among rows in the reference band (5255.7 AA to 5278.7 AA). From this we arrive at 20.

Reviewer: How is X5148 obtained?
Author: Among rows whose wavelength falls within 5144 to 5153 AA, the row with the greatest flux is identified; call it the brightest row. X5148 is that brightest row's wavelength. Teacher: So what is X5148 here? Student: 5148.47 AA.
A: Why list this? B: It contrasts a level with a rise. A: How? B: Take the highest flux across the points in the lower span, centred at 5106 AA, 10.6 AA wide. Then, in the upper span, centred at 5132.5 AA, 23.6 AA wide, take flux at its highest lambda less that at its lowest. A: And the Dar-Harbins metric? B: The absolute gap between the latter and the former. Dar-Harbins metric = 41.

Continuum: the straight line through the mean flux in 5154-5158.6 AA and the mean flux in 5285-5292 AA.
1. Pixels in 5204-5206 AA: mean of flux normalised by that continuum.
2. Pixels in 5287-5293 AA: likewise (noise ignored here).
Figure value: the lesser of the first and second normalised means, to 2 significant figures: 0.53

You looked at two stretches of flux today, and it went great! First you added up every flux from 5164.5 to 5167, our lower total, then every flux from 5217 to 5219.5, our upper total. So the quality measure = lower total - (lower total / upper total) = 79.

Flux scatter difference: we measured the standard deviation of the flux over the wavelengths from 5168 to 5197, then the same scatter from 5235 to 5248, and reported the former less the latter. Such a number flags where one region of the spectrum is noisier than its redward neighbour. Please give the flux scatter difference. 3.9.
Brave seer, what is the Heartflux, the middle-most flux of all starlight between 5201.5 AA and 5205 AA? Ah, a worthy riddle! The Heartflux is 37.4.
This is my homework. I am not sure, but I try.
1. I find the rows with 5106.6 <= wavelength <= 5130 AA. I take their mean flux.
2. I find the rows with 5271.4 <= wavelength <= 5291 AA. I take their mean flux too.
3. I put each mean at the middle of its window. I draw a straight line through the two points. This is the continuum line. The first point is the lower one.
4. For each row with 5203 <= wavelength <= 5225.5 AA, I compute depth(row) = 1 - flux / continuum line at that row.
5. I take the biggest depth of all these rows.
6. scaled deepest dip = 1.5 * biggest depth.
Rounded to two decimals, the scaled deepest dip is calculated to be 0.81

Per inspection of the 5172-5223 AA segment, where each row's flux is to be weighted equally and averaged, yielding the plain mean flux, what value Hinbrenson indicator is 43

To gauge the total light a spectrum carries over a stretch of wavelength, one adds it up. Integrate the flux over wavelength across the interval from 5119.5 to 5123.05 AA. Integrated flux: 153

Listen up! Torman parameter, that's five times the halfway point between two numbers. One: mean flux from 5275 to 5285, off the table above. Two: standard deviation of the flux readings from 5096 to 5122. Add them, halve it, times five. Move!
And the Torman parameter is 164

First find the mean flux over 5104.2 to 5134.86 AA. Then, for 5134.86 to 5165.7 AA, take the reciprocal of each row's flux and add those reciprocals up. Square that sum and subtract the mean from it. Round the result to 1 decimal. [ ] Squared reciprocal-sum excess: -41.8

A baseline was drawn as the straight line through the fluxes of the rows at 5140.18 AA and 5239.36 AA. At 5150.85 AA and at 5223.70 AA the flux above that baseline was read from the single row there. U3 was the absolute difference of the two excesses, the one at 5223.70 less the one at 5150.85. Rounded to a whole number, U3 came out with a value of 2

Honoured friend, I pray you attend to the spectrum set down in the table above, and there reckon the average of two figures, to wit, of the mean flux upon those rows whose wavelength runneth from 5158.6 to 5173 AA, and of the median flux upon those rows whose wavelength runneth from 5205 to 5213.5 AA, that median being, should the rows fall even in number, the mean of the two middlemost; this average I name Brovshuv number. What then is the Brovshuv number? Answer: 34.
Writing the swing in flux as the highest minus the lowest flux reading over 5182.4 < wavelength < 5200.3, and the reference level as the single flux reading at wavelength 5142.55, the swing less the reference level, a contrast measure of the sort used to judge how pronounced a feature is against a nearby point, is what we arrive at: -16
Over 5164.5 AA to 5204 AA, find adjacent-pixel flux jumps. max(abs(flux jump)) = 14.6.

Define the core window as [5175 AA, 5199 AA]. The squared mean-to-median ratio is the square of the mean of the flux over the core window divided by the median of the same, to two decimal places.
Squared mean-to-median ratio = 1.00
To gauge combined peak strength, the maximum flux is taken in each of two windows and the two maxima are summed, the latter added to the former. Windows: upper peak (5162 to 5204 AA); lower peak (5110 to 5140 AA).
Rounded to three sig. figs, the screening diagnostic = 105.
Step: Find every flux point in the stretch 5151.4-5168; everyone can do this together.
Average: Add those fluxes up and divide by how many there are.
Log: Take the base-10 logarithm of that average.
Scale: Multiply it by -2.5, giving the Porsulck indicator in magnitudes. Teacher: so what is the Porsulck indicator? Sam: -4.1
